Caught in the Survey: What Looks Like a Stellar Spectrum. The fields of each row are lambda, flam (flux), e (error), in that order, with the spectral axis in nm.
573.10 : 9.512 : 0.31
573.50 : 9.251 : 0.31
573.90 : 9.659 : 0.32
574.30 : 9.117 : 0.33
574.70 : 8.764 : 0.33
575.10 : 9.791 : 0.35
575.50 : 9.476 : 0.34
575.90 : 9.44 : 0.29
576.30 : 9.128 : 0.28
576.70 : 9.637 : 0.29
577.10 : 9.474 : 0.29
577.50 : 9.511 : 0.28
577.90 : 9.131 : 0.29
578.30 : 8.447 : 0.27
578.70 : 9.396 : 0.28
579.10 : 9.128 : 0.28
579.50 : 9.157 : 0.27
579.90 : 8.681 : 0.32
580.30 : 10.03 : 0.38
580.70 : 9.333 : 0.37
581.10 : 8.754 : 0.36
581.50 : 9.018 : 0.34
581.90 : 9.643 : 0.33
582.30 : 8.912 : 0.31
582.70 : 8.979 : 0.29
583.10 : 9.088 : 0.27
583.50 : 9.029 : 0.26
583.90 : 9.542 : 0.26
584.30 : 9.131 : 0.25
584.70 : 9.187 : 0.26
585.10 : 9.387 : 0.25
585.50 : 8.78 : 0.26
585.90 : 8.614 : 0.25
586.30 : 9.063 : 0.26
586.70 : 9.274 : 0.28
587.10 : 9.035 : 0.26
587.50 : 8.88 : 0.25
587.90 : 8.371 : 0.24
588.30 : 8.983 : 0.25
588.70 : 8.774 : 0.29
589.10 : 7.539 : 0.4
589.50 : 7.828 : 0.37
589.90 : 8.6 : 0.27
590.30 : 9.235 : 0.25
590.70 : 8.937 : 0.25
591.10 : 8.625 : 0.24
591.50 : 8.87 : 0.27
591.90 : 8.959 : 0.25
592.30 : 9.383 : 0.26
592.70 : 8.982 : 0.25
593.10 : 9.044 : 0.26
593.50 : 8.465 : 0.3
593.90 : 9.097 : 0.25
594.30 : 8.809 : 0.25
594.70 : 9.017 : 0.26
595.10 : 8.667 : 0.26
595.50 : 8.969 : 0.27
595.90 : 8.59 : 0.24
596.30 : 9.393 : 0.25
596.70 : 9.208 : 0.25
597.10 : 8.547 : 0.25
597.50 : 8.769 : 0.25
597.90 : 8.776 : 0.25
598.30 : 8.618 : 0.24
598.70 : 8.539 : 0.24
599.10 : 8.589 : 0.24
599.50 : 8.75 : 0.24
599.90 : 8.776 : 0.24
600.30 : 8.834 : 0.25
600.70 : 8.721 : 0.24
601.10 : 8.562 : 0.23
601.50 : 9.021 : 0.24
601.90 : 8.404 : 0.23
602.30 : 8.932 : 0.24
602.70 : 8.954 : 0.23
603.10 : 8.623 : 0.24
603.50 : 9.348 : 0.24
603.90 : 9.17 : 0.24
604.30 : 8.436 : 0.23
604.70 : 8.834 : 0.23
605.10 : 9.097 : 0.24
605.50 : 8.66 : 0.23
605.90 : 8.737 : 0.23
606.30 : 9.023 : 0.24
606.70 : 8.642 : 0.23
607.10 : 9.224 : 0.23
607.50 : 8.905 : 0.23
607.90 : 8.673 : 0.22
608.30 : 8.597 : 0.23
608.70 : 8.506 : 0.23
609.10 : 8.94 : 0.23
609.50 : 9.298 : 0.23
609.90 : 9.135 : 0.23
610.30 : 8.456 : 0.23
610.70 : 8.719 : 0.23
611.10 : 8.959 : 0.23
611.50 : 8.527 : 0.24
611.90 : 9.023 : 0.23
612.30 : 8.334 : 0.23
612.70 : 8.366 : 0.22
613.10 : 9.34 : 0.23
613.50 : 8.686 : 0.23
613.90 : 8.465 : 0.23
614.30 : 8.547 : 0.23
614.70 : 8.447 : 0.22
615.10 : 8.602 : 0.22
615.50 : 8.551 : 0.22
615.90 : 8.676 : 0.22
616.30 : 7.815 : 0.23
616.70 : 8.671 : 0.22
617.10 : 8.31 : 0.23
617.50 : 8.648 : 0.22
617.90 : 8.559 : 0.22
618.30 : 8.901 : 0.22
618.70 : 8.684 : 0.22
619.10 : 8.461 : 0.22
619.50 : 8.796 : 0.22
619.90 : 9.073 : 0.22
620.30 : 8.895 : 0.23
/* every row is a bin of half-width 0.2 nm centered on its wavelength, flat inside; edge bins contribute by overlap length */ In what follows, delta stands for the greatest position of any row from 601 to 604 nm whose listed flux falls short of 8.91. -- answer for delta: 603.10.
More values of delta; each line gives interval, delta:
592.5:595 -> 594.30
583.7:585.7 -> 585.50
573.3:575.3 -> 574.70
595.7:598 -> 597.90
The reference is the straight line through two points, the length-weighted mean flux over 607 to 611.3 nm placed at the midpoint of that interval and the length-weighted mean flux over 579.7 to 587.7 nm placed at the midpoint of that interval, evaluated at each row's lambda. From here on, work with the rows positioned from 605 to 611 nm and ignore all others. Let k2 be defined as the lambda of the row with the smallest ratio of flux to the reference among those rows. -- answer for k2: 610.30 nm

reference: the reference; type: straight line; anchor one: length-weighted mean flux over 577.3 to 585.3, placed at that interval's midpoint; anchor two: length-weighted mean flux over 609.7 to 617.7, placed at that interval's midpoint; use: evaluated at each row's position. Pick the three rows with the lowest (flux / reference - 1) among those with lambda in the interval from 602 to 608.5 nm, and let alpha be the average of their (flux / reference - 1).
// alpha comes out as -0.024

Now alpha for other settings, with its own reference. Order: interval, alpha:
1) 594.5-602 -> -0.041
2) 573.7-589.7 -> -0.128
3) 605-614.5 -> -0.030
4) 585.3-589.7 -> -0.125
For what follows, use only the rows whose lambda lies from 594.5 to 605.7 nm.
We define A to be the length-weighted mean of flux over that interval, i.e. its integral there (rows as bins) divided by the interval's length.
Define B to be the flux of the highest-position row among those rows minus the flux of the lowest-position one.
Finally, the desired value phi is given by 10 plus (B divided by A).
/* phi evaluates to 10.0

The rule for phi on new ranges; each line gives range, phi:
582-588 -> 9.9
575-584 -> 10.0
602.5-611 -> 10.0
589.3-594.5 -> 10.1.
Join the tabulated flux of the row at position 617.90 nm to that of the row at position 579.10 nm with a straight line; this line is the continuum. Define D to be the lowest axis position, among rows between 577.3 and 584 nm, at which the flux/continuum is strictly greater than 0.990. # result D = 577.50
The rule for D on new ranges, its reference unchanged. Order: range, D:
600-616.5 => 600.30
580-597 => 580.30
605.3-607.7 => 605.50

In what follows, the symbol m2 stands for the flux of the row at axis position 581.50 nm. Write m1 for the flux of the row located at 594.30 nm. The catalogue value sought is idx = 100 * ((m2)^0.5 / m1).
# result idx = 34.1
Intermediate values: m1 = 8.809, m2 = 9.018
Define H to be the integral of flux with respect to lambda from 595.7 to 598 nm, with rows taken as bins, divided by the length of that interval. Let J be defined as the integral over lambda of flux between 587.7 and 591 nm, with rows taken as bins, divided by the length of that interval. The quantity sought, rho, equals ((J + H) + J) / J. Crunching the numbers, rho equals 3.04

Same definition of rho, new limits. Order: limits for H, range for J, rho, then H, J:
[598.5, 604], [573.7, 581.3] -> 2.95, 8.79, 9.27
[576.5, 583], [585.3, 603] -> 3.05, 9.20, 8.79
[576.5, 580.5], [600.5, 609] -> 3.05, 9.26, 8.81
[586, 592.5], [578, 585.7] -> 2.96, 8.77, 9.14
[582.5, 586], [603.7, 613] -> 3.03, 9.10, 8.80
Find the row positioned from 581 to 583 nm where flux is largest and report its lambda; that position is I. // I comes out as 581.90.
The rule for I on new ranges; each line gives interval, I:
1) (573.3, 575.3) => 575.10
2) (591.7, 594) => 592.30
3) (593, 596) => 593.90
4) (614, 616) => 615.90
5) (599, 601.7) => 601.50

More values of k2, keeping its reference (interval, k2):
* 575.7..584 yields 578.30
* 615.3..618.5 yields 616.30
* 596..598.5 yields 597.10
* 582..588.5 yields 587.90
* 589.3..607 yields 589.50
